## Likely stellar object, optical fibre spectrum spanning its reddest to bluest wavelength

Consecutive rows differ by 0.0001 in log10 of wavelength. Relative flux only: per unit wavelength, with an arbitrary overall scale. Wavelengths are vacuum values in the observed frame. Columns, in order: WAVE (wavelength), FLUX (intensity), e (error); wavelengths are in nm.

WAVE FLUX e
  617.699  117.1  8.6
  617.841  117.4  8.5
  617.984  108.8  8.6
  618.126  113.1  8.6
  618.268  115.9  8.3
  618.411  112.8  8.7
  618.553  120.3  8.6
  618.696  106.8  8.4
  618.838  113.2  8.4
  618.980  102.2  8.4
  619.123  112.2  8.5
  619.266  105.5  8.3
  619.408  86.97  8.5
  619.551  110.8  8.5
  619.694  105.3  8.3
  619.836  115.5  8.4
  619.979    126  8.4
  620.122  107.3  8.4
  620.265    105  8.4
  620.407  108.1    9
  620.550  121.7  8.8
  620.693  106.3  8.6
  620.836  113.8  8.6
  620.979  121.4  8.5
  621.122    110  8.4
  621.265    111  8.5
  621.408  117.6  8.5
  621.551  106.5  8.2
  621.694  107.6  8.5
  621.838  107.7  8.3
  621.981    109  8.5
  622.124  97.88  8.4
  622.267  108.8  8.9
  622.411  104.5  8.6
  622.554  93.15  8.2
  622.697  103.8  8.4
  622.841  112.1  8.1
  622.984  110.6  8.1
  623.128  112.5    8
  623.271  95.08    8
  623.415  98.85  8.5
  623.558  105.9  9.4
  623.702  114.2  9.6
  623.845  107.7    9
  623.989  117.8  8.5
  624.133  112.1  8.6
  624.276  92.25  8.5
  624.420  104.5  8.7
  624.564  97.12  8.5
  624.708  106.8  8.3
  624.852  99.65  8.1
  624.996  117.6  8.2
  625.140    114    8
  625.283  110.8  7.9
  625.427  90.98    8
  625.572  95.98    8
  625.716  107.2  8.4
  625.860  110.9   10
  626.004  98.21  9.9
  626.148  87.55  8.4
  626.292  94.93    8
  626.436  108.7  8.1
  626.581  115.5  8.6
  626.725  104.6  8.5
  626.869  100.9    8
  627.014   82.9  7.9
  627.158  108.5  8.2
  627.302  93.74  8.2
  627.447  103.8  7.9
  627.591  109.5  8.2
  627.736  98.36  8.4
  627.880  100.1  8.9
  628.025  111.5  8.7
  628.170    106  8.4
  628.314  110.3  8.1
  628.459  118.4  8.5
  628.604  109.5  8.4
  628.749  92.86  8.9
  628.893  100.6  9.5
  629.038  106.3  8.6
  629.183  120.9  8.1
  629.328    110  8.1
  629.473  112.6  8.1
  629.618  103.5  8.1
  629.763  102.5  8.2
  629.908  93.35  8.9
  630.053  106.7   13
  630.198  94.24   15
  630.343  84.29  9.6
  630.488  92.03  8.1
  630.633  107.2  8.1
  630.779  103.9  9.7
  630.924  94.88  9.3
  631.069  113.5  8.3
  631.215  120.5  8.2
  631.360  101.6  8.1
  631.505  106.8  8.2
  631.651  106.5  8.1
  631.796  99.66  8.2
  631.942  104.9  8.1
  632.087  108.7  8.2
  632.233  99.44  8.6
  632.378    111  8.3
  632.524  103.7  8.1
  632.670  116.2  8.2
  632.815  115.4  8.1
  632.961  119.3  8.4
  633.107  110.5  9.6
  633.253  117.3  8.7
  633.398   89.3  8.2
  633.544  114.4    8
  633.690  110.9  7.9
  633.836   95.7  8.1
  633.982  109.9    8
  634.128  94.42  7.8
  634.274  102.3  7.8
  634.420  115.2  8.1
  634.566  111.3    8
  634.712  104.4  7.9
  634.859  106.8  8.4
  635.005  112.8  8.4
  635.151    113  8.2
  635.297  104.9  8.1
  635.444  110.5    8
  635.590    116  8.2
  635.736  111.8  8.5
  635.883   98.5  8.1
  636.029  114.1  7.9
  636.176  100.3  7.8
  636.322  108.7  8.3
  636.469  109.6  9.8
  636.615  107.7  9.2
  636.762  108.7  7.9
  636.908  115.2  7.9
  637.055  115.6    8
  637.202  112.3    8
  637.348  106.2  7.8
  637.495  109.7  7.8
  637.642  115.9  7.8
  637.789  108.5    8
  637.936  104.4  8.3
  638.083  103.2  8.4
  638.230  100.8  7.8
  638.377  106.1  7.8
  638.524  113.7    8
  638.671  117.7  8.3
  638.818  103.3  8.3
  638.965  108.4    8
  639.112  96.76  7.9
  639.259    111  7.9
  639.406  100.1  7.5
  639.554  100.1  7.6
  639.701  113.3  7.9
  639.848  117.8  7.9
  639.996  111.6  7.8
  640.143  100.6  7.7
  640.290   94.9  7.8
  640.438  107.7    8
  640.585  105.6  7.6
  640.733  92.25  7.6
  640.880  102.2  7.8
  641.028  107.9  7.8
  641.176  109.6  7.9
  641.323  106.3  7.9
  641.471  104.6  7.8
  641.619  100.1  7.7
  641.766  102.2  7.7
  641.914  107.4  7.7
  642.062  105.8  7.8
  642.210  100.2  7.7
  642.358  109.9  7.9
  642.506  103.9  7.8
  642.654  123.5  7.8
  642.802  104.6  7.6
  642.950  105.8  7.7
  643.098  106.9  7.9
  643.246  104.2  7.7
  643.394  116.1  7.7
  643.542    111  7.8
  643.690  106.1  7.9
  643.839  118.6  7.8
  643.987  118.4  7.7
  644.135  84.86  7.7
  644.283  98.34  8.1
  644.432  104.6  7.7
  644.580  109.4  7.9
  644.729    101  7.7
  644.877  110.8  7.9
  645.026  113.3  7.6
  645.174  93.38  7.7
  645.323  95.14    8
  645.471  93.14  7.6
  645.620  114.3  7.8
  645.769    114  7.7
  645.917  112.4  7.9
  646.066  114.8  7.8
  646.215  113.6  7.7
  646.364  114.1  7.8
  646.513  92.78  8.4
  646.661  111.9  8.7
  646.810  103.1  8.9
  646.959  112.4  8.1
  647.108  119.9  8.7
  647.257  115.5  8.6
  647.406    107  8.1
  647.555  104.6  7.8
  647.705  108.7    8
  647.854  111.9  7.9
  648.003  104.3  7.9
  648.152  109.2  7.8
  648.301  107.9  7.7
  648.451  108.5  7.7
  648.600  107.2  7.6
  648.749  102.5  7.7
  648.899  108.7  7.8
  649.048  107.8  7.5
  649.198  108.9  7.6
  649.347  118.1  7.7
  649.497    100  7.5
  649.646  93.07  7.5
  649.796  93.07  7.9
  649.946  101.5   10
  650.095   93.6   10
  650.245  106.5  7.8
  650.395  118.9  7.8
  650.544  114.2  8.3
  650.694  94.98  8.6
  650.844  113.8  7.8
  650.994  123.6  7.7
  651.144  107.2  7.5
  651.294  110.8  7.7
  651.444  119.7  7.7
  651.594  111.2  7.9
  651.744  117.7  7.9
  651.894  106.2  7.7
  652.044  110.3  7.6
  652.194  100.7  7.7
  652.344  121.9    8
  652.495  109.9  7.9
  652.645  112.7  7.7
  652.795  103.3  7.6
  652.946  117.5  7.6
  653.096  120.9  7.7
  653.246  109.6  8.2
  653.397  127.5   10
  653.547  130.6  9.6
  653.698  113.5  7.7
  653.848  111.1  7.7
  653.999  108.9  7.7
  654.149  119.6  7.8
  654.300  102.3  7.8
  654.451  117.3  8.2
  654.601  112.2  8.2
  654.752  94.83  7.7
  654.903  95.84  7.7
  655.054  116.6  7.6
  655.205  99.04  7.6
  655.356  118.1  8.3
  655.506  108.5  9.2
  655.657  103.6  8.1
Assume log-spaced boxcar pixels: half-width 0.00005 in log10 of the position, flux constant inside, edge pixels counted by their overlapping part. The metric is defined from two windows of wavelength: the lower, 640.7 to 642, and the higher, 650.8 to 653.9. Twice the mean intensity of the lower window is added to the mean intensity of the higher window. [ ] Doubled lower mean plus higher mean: 322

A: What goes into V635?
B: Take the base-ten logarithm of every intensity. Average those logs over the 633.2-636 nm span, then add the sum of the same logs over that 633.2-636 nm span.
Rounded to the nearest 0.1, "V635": 40.6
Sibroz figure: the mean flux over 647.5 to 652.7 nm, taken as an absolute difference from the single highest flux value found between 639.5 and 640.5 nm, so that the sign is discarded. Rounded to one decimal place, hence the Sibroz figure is 9.5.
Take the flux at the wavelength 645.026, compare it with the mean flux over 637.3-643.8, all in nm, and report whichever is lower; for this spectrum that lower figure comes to 107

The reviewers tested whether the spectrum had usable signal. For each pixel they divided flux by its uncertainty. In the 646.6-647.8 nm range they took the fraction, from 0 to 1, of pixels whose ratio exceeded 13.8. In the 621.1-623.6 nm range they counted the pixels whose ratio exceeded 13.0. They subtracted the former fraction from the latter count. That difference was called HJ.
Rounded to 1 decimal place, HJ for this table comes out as 5.9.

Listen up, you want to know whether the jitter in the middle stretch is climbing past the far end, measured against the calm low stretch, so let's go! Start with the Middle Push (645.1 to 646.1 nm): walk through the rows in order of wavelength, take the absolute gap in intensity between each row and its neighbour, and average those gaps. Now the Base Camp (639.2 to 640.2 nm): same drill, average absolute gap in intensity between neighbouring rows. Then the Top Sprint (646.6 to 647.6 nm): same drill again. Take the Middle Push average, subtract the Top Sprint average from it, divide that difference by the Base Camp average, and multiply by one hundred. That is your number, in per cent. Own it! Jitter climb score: -26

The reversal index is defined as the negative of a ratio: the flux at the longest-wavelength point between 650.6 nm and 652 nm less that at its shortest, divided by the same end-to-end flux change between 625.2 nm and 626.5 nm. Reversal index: 5.3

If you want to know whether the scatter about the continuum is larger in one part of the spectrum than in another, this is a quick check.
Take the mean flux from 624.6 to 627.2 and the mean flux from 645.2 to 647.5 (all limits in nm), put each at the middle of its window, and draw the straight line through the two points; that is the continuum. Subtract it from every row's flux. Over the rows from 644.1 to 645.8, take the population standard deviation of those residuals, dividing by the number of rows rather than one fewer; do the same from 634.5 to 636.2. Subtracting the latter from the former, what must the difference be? 3.9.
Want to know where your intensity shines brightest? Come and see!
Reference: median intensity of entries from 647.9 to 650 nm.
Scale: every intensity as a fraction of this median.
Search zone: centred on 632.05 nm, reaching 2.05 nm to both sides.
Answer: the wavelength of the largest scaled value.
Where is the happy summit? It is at 631.215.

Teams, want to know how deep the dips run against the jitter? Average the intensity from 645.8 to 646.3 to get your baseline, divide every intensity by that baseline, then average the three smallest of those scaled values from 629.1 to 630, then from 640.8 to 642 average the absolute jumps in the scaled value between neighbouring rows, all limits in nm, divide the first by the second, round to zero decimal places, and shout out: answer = 29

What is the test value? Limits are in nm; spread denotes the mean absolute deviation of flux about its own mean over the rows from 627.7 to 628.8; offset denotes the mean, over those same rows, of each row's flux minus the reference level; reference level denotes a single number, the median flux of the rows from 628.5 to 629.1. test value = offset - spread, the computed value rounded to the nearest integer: -4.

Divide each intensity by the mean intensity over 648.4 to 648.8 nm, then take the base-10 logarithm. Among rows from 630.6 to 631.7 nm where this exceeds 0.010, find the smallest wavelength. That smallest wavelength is 631.069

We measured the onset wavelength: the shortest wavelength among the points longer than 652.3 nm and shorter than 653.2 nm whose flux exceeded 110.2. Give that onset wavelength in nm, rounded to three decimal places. 652.344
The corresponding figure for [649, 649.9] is 649.347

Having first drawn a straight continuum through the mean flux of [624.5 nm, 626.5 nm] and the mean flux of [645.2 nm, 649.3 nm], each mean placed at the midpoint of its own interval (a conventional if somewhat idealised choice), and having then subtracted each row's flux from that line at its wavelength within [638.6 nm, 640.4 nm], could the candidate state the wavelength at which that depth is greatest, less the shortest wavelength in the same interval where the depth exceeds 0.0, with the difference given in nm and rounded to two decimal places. 1.47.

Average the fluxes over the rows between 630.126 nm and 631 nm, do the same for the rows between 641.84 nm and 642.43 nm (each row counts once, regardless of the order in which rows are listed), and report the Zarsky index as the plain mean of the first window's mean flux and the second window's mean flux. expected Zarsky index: 101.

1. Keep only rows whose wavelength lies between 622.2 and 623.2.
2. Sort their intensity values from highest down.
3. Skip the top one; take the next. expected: 112.1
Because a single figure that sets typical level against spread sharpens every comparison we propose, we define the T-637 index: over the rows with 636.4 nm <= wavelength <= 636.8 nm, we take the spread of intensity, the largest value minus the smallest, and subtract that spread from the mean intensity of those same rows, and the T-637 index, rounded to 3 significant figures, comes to 107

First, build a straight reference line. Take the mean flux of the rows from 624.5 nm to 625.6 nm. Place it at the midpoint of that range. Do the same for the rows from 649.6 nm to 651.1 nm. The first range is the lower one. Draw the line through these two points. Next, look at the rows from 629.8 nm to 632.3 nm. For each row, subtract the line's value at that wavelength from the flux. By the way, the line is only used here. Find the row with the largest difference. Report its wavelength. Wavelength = 631.215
